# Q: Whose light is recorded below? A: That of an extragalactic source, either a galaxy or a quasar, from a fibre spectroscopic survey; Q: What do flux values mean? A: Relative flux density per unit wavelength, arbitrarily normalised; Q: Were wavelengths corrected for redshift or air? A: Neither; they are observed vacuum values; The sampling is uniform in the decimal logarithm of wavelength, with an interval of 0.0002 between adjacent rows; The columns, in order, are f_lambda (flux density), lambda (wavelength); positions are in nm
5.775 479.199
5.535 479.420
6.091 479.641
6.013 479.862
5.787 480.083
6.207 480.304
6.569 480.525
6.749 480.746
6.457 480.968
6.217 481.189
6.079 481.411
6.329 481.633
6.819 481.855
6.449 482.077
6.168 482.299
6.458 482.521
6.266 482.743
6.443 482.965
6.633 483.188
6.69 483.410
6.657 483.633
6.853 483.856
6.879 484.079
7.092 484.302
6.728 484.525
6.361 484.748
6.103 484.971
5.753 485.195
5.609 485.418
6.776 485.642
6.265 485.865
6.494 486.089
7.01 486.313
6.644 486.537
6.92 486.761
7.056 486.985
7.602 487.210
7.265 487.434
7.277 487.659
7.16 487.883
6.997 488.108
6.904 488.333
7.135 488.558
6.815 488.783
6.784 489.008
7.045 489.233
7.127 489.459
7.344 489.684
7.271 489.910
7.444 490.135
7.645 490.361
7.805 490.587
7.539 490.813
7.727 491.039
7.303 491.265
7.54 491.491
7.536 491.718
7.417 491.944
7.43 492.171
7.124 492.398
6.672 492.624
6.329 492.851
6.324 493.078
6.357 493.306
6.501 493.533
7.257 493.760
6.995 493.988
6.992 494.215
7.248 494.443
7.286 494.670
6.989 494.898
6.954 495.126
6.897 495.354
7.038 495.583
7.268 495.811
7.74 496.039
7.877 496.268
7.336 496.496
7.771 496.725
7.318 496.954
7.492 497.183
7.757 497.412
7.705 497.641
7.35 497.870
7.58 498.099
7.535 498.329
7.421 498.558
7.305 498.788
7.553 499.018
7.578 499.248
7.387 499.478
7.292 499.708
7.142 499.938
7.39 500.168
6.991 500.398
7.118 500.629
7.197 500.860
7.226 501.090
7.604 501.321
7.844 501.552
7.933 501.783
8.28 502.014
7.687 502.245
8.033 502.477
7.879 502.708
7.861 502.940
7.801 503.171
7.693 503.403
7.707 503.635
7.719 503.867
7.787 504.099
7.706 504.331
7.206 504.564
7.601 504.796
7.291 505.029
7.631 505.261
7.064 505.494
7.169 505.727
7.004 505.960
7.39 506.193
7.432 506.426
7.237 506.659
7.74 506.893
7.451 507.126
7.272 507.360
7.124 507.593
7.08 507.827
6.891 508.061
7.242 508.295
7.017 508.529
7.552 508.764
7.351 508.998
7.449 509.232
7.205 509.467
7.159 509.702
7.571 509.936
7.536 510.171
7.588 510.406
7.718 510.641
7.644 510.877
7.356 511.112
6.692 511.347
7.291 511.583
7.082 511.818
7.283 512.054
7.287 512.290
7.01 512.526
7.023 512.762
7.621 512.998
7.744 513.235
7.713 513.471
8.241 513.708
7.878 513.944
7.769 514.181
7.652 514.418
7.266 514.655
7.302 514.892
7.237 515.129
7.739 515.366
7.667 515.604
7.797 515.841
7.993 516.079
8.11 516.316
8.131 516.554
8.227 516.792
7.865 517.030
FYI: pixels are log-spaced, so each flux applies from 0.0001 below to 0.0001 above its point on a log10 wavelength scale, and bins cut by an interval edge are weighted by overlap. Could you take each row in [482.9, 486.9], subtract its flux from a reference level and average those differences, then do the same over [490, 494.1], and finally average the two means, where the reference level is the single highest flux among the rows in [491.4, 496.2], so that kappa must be 0.88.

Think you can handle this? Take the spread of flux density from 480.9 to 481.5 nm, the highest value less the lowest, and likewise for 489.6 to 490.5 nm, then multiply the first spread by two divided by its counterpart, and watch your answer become 2.02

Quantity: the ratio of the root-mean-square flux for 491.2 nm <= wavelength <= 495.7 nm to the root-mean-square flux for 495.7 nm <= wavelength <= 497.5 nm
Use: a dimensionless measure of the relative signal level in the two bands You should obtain 0.93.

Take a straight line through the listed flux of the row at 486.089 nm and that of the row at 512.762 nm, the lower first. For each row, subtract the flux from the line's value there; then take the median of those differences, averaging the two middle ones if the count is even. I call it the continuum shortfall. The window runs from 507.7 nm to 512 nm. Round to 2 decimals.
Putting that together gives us -0.34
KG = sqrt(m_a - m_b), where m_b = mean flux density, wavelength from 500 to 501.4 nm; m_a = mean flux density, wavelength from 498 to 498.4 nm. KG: 0.55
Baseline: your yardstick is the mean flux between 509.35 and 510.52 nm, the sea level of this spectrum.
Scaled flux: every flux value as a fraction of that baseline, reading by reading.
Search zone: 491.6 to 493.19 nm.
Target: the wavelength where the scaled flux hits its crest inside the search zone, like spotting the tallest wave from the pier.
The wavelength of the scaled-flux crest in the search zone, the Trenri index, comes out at 491.718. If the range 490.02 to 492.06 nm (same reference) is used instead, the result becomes 490.587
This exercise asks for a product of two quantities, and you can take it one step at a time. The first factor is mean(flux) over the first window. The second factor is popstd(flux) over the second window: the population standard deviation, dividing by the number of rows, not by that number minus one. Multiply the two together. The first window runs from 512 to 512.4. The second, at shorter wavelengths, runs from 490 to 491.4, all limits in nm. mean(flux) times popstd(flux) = 1.24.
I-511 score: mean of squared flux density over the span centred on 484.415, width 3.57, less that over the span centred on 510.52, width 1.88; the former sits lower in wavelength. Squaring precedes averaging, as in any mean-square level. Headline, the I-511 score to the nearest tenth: -12.9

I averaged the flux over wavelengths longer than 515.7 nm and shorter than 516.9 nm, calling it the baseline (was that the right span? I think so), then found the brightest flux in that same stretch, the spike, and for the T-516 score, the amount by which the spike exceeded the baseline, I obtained 0.18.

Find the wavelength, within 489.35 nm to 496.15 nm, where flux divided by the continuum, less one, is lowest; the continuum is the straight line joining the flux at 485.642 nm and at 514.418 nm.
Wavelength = 493.078 nm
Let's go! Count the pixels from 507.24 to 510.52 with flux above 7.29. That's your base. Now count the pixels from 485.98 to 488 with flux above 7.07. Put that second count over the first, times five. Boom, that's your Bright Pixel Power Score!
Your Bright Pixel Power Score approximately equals 3.3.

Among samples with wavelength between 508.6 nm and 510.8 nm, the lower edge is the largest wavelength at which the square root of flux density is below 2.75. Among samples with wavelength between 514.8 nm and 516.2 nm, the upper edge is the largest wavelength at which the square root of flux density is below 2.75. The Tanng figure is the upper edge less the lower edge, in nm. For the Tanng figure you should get 4.96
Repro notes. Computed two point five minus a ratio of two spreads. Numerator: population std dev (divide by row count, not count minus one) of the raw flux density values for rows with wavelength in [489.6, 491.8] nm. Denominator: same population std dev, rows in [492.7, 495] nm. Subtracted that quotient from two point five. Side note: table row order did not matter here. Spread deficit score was 2.1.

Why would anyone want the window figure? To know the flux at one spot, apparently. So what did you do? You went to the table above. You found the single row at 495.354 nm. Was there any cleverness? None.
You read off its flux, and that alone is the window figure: 6.897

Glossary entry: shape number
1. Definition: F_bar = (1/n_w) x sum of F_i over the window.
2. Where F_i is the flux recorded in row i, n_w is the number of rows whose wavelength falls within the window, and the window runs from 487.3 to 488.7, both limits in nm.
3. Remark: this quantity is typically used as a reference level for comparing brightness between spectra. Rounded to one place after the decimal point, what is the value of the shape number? 7.1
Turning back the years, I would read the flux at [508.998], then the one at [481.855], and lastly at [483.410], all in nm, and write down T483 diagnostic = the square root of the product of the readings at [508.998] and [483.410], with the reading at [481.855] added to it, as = 13.8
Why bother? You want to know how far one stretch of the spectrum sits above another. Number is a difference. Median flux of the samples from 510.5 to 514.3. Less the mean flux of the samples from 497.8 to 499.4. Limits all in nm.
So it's 0.0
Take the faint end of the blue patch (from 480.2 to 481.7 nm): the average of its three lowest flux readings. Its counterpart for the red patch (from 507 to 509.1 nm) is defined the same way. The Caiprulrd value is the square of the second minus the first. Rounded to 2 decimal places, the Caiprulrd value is 0.69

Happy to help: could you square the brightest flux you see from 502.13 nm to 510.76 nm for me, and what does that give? 64.5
